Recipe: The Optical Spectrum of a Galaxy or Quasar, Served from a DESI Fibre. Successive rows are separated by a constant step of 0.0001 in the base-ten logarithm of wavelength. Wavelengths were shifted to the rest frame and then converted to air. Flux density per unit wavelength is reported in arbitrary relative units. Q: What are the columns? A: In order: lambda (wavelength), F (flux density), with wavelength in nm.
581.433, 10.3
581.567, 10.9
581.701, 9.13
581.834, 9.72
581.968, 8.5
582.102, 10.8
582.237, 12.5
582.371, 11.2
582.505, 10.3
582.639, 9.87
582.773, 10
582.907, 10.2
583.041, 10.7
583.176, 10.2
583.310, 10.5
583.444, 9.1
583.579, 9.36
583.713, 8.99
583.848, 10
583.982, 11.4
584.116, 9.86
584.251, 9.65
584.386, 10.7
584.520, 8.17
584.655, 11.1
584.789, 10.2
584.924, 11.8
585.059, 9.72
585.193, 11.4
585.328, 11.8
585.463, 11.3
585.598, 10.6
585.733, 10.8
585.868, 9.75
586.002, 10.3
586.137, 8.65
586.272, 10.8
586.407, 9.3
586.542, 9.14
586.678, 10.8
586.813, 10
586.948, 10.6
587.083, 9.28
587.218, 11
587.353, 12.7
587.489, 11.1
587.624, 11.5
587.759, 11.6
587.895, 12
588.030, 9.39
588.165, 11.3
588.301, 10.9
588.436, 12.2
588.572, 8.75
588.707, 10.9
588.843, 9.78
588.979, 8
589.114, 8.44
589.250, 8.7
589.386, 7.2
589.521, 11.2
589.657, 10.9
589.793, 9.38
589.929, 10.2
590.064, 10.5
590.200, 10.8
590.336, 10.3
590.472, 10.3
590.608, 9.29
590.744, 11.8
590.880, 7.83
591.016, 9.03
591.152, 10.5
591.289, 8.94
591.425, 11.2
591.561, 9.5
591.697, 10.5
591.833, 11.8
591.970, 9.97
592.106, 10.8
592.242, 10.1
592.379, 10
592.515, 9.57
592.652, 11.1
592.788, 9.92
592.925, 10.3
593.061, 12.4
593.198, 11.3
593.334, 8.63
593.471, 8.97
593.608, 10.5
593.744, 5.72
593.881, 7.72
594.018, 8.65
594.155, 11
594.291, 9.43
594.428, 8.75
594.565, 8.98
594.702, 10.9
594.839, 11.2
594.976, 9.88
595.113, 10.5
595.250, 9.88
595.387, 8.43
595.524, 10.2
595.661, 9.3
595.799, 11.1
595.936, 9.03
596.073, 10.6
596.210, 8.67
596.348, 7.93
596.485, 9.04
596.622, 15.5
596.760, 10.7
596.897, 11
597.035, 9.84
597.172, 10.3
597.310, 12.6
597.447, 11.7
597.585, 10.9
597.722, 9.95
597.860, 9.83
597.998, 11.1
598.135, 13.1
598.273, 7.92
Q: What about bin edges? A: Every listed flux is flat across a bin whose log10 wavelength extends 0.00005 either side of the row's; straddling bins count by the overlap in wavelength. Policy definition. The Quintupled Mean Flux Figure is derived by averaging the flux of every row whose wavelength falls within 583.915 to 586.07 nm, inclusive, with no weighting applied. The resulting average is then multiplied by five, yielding 52.7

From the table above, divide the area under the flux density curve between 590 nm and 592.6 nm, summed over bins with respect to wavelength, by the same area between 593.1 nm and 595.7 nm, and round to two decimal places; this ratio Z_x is 1.07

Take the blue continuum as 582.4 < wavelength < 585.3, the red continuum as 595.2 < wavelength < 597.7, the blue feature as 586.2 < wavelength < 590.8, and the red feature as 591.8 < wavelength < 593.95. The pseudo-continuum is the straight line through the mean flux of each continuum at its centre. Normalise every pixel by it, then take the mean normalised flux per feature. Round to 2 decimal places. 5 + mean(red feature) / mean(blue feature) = 5.96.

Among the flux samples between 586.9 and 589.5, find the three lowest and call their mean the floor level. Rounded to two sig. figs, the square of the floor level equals 62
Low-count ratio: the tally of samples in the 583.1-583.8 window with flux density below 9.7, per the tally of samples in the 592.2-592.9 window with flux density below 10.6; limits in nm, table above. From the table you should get 0.75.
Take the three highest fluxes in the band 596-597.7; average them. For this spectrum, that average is 13.3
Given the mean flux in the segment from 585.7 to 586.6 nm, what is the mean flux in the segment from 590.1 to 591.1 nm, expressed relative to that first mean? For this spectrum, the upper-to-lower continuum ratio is 1.01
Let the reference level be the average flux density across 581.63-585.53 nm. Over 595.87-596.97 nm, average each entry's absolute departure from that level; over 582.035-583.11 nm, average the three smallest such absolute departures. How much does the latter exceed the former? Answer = -1.5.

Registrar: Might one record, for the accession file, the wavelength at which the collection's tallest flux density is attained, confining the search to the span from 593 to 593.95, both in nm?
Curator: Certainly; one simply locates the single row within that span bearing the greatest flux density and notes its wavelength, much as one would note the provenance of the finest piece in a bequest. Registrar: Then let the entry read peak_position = 593.061 nm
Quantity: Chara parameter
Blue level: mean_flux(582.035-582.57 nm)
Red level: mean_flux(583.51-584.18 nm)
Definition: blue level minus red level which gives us 1.3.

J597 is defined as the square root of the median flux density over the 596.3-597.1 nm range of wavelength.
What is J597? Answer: 3.20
